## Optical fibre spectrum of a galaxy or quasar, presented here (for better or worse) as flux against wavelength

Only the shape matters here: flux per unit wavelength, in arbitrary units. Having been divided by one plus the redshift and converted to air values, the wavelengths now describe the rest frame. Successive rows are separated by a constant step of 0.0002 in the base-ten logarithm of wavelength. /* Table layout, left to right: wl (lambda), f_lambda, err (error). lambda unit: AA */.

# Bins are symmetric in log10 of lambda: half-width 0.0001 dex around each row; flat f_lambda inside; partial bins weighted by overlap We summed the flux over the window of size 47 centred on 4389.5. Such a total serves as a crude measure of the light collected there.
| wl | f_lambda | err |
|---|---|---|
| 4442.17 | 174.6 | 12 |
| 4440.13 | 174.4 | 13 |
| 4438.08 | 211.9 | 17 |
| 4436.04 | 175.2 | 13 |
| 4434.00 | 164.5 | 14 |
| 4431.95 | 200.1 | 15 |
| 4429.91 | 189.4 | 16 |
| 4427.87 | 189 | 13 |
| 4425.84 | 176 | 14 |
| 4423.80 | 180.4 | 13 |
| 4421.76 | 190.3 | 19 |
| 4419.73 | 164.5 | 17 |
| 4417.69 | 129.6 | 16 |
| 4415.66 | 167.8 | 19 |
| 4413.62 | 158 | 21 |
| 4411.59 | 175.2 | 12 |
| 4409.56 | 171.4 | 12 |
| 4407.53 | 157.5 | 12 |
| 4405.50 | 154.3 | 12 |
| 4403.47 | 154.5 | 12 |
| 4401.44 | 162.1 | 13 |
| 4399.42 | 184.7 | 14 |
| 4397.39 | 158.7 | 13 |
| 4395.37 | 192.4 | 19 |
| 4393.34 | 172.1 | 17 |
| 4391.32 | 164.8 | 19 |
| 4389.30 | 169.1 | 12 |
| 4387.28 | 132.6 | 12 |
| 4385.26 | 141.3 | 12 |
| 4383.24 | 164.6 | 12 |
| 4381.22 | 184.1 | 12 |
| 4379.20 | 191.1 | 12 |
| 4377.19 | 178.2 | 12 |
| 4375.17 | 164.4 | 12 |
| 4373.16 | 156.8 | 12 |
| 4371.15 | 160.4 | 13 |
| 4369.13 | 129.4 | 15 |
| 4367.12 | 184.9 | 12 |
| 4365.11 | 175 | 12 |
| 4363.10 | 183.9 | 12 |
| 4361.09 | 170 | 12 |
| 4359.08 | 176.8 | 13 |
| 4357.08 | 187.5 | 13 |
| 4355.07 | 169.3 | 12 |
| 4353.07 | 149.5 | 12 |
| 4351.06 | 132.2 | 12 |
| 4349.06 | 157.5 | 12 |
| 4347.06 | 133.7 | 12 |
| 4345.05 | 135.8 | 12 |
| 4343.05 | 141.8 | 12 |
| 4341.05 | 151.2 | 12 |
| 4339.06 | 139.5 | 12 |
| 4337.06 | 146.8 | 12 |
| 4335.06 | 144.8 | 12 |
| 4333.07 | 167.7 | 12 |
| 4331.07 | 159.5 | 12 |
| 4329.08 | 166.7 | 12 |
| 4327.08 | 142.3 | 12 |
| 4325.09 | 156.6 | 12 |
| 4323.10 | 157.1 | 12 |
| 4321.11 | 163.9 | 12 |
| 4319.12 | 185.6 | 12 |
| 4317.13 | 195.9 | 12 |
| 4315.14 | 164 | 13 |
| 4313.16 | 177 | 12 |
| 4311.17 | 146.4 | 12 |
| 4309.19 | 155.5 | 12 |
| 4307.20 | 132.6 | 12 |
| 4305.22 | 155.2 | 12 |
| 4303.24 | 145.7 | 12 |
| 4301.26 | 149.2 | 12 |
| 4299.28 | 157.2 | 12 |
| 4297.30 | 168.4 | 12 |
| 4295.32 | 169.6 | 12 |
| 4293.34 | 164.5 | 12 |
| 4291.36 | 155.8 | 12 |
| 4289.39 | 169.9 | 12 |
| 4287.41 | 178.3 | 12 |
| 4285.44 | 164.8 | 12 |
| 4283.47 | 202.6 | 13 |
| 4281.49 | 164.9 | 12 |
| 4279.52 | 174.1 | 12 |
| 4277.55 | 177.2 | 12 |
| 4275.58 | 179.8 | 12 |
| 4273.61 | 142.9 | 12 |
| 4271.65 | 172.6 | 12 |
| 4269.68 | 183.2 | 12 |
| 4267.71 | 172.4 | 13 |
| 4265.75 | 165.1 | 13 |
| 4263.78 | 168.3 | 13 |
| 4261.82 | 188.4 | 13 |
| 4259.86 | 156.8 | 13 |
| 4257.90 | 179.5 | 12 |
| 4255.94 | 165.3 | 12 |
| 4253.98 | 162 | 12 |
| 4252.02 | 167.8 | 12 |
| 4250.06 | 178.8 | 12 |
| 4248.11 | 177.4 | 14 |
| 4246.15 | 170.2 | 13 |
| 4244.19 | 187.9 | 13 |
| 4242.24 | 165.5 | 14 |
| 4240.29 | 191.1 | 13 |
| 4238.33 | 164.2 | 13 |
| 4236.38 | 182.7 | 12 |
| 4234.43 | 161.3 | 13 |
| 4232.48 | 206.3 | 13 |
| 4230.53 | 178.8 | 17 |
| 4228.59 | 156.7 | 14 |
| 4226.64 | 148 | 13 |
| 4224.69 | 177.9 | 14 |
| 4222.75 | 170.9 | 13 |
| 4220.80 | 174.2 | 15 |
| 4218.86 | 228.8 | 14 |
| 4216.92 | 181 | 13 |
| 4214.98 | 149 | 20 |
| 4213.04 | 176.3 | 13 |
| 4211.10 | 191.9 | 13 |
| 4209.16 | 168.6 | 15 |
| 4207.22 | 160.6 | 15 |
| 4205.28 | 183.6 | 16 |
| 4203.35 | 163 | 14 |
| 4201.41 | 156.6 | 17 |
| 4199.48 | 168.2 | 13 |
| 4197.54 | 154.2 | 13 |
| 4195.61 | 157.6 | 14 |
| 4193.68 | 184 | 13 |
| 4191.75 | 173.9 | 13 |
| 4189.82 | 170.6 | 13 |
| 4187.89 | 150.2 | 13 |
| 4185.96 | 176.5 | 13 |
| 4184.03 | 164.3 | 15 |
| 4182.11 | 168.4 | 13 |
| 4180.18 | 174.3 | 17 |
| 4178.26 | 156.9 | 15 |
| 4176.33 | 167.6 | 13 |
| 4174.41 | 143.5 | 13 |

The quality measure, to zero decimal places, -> 3805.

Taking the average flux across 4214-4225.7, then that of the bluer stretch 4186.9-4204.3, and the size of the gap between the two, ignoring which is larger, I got 16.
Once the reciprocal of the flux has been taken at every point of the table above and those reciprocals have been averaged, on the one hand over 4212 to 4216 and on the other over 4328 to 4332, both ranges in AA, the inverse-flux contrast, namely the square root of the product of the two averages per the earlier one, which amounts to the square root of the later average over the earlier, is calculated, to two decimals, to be 1.00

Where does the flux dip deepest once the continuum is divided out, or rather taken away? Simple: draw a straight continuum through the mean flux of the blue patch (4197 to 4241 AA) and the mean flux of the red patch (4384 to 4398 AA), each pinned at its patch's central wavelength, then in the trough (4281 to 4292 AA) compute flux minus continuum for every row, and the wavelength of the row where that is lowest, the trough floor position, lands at 4291.36 AA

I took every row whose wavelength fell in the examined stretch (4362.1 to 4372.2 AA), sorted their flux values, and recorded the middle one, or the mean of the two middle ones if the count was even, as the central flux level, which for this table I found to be 175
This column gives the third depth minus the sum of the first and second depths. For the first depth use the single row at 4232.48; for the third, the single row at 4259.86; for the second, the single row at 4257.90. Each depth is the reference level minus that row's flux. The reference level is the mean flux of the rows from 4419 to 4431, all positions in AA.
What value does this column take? 47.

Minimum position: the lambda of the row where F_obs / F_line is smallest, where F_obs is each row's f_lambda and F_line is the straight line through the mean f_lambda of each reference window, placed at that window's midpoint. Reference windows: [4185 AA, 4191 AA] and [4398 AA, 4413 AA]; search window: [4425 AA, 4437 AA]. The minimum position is 4434.00 AA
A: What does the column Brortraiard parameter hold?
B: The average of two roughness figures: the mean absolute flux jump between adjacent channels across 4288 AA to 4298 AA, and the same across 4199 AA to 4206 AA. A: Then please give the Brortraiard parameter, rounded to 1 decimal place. 10.1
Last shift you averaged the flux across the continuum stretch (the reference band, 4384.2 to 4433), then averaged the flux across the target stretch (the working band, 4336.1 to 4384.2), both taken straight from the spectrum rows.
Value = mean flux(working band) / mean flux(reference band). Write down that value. 0.96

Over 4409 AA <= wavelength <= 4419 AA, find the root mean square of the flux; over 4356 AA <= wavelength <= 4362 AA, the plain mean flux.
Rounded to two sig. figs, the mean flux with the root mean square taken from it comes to 17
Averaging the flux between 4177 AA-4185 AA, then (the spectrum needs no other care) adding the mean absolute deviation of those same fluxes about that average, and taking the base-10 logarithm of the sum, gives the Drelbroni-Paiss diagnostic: 2.234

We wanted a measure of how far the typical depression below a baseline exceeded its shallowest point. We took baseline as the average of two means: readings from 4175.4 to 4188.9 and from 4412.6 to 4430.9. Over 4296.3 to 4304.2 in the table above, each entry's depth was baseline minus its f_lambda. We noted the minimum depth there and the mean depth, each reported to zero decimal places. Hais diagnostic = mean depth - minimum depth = 13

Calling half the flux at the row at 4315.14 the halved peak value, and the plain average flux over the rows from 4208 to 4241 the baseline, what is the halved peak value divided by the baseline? 0.46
